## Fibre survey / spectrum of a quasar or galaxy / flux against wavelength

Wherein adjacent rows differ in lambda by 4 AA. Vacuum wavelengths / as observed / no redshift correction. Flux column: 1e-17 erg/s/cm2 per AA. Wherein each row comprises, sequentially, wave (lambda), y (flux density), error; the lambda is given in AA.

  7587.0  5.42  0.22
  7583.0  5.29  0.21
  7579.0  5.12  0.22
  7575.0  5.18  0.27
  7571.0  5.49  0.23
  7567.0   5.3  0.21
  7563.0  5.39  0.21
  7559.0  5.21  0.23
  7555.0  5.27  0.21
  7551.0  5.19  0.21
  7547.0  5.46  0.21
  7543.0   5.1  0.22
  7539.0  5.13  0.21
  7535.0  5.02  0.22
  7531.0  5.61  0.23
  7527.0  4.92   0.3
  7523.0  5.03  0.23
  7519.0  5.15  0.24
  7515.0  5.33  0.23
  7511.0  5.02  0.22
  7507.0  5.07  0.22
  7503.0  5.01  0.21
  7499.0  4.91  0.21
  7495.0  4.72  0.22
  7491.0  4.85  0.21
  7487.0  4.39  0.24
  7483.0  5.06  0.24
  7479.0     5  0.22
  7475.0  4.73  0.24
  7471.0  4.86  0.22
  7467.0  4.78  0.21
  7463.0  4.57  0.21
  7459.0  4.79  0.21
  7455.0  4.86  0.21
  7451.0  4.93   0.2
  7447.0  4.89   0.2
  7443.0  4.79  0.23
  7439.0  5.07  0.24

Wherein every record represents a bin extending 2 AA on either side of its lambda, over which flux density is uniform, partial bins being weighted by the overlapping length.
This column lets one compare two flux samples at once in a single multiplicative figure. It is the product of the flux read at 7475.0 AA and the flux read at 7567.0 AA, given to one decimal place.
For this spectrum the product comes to 25.1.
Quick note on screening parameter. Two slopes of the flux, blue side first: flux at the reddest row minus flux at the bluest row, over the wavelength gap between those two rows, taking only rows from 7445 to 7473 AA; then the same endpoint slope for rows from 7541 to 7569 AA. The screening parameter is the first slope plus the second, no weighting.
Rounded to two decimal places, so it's 0.01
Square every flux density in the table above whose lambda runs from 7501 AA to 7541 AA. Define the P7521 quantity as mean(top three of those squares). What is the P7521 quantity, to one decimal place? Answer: 28.8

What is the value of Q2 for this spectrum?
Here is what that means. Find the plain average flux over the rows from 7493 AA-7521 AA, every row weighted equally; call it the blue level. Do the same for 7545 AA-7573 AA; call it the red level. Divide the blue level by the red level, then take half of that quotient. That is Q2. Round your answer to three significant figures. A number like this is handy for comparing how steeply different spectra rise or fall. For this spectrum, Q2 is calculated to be 0.472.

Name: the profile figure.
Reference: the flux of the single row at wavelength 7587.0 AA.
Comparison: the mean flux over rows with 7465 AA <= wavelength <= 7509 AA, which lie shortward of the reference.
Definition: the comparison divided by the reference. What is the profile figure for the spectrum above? 0.90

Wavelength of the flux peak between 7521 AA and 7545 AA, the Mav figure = 7531.0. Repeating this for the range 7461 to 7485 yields 7483.0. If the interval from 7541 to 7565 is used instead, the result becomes 7547.0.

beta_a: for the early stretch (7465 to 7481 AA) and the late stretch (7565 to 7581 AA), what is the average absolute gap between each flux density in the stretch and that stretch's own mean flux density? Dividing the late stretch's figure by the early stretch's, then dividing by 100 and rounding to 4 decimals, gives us 0.0140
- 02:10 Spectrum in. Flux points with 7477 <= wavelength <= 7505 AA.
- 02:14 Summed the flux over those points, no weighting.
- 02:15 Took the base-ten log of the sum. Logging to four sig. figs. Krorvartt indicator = 1.531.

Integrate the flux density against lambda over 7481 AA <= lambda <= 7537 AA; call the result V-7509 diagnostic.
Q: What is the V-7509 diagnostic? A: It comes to 280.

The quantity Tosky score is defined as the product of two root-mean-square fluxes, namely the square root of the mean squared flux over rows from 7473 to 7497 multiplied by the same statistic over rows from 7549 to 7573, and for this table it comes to 25.5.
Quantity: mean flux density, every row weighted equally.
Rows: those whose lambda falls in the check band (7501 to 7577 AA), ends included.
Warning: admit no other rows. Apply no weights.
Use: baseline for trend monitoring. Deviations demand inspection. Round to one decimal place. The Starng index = 5.2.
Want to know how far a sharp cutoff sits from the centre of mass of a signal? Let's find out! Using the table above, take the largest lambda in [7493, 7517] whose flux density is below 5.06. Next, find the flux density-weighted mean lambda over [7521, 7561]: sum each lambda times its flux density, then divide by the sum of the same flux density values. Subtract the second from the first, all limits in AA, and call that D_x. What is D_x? -30.1 AA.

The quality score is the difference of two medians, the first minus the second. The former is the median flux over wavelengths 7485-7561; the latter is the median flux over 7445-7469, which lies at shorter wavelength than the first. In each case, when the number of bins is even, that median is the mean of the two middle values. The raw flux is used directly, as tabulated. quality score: 0.245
